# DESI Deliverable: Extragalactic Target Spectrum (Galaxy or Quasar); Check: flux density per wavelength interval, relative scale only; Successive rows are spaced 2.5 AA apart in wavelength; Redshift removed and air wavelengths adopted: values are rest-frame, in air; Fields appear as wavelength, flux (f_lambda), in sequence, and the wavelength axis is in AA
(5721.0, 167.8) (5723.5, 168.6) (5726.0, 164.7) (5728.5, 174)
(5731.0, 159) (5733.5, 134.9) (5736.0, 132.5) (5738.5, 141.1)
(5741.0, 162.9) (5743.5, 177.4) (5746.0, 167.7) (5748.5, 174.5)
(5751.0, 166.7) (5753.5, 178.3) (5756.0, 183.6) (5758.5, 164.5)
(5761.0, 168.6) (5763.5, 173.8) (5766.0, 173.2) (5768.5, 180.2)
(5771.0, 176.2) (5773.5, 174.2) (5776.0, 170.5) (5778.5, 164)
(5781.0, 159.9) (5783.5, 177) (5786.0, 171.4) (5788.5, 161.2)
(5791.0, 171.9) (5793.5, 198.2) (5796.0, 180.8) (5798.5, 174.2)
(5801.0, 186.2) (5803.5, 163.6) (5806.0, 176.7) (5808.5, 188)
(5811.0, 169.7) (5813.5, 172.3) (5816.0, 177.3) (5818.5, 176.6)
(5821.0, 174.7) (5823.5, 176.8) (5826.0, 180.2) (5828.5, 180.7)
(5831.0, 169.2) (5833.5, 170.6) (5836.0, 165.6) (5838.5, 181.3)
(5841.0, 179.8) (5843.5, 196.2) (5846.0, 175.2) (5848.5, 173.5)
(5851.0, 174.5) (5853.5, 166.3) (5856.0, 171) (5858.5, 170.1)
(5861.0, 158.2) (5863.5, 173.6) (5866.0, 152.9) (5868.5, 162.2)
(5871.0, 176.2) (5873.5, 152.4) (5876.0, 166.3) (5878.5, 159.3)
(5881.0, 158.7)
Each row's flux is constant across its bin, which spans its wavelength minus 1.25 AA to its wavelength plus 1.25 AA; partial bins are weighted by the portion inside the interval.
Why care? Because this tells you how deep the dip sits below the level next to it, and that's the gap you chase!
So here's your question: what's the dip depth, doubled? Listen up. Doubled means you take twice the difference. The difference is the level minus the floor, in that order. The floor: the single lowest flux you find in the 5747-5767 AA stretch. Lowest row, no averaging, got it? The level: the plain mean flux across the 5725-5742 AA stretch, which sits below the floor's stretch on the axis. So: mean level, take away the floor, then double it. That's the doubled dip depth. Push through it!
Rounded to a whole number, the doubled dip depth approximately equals -24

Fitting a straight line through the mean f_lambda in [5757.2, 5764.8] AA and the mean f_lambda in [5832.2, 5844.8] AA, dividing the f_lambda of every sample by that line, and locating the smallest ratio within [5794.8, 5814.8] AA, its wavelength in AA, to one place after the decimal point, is 5803.5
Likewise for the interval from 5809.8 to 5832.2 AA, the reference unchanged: 5831.0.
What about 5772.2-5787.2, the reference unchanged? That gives 5781.0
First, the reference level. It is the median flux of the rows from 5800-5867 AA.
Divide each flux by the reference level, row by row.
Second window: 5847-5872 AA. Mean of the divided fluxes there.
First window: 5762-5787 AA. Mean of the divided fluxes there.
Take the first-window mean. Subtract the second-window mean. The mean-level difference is 0.024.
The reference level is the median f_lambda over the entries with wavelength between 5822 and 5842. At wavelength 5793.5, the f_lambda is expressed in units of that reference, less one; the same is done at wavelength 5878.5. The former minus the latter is 0.22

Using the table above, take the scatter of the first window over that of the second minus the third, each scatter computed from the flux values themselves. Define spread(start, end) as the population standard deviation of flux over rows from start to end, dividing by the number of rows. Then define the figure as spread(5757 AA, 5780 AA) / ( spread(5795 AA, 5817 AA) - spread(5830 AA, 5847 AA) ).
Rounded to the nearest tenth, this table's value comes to -2.3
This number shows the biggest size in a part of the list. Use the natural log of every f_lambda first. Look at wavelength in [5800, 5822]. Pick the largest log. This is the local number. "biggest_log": 5.24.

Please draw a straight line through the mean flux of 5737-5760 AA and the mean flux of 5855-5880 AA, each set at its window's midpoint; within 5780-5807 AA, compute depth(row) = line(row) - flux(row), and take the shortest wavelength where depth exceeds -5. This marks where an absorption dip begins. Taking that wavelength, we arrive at 5781.0 AA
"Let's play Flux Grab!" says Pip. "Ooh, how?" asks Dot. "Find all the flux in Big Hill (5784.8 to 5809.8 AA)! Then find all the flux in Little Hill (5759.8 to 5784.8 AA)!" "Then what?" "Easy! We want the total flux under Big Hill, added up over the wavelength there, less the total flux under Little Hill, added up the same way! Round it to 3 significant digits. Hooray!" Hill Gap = 136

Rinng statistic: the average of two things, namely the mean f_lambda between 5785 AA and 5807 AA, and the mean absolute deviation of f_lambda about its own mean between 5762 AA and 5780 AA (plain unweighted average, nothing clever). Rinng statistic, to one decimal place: 89.7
